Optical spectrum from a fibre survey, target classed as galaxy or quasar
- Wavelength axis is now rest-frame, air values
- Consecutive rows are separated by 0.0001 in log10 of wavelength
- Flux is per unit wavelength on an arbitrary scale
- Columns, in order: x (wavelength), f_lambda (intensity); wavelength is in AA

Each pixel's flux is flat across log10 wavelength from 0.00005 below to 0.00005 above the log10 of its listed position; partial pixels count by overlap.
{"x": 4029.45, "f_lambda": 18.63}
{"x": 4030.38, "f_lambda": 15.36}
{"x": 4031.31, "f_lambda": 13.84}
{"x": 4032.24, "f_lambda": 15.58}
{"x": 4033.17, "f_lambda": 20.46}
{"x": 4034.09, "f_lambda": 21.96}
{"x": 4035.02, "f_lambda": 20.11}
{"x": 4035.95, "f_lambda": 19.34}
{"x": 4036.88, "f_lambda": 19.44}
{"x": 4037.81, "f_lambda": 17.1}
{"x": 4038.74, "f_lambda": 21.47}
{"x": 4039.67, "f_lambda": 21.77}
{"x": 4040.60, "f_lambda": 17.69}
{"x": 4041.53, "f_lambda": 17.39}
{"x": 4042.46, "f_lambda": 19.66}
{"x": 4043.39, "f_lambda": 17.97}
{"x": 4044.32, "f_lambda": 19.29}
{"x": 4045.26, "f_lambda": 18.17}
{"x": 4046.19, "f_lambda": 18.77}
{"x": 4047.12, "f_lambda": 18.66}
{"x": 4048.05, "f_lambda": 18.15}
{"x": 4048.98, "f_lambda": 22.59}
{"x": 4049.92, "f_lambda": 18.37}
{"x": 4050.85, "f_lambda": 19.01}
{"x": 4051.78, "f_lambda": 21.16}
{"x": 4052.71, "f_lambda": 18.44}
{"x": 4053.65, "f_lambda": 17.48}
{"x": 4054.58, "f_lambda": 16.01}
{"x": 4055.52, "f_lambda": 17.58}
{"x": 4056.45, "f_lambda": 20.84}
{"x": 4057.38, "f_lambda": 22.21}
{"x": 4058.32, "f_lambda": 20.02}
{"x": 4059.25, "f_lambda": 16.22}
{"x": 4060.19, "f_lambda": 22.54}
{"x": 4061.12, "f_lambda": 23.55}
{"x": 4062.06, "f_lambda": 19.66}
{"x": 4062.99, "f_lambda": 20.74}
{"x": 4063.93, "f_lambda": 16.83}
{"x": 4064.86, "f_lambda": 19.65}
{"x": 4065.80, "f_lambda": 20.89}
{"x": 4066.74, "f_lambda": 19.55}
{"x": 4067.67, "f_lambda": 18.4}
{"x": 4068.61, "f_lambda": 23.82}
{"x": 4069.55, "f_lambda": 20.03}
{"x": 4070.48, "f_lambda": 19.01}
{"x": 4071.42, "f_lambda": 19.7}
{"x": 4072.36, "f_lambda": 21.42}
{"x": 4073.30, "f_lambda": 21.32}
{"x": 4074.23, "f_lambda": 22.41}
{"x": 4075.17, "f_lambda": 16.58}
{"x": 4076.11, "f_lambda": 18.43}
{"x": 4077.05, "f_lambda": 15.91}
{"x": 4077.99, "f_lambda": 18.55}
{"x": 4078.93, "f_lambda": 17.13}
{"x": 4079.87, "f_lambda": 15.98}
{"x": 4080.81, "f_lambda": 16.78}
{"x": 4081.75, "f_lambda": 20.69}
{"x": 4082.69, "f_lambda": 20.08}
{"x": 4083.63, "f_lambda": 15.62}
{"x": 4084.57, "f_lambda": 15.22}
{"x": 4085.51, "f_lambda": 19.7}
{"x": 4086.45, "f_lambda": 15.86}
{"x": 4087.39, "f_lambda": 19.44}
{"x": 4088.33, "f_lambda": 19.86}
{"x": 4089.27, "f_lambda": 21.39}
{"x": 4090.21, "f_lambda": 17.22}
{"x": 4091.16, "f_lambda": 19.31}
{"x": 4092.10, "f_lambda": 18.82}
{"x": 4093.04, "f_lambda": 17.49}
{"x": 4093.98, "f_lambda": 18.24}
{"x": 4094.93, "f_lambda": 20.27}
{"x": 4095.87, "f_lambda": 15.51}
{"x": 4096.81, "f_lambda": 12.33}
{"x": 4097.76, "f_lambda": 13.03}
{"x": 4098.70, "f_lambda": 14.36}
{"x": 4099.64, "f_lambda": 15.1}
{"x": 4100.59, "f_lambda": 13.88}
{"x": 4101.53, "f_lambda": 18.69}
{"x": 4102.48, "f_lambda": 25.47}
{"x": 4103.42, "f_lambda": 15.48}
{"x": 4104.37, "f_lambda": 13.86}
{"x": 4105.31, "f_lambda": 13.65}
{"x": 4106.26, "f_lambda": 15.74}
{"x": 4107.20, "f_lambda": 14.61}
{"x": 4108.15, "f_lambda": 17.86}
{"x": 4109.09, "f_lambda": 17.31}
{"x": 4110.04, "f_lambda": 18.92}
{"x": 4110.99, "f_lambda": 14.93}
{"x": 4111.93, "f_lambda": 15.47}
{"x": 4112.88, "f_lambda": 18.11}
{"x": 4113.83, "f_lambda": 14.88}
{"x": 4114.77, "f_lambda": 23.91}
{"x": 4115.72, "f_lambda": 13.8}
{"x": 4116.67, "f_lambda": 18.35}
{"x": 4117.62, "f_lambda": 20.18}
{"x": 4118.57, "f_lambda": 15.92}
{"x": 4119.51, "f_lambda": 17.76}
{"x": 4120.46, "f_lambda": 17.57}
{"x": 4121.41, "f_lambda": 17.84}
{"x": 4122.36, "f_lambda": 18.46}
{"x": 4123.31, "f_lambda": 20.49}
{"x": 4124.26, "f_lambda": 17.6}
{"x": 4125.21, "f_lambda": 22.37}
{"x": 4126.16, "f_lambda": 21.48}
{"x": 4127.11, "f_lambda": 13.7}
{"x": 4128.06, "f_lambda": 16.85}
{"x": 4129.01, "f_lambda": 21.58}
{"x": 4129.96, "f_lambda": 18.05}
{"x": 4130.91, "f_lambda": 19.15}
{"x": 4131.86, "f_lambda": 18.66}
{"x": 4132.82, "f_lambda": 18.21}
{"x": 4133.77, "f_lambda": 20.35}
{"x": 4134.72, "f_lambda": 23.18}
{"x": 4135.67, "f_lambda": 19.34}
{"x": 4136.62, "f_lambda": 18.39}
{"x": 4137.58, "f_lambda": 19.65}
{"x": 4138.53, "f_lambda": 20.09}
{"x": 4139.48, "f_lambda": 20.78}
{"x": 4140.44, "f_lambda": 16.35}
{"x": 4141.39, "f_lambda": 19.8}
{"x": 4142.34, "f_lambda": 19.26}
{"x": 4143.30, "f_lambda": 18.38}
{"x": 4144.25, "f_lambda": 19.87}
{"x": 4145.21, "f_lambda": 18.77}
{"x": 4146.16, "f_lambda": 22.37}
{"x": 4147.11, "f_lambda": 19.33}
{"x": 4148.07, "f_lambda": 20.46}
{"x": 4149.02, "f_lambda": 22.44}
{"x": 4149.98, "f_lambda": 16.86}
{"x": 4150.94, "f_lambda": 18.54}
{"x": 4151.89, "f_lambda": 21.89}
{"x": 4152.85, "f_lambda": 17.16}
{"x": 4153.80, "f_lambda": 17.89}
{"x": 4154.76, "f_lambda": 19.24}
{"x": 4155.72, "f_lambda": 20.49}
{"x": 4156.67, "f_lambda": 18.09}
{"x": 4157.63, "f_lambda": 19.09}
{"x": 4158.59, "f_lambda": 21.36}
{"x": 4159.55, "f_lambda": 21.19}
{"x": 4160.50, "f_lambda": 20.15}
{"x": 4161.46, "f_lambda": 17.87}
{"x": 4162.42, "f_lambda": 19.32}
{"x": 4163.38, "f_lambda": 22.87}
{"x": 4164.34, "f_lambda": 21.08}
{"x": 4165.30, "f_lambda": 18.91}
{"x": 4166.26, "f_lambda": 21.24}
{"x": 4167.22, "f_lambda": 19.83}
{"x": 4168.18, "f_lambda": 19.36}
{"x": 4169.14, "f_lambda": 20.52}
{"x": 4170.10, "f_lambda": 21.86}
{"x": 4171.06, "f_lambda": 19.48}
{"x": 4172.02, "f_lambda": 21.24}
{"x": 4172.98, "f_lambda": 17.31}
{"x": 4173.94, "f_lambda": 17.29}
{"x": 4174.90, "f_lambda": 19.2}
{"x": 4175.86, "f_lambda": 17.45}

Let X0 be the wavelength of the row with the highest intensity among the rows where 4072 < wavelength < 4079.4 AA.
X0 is 4074.23 AA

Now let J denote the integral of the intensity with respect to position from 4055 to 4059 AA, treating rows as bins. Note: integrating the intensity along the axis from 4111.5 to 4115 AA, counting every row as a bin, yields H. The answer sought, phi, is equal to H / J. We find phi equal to 0.78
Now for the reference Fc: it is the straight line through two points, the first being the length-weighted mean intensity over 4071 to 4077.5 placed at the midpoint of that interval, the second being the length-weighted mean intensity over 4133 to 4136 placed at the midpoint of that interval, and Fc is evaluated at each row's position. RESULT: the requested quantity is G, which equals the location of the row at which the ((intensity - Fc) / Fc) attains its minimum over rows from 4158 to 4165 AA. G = 4161.46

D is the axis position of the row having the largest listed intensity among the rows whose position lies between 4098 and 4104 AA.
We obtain 4102.48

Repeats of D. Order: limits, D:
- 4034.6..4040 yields 4039.67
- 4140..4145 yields 4144.25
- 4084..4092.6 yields 4089.27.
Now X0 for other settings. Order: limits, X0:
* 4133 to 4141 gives 4134.72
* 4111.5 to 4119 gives 4114.77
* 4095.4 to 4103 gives 4102.48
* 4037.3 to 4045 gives 4039.67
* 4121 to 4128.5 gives 4125.21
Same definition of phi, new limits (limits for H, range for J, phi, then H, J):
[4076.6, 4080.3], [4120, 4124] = 0.84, 62.5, 74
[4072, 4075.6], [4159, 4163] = 0.93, 73.7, 79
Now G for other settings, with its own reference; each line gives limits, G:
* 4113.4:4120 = 4115.72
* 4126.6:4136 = 4127.11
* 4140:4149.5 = 4140.44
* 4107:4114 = 4107.20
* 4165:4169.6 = 4165.30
